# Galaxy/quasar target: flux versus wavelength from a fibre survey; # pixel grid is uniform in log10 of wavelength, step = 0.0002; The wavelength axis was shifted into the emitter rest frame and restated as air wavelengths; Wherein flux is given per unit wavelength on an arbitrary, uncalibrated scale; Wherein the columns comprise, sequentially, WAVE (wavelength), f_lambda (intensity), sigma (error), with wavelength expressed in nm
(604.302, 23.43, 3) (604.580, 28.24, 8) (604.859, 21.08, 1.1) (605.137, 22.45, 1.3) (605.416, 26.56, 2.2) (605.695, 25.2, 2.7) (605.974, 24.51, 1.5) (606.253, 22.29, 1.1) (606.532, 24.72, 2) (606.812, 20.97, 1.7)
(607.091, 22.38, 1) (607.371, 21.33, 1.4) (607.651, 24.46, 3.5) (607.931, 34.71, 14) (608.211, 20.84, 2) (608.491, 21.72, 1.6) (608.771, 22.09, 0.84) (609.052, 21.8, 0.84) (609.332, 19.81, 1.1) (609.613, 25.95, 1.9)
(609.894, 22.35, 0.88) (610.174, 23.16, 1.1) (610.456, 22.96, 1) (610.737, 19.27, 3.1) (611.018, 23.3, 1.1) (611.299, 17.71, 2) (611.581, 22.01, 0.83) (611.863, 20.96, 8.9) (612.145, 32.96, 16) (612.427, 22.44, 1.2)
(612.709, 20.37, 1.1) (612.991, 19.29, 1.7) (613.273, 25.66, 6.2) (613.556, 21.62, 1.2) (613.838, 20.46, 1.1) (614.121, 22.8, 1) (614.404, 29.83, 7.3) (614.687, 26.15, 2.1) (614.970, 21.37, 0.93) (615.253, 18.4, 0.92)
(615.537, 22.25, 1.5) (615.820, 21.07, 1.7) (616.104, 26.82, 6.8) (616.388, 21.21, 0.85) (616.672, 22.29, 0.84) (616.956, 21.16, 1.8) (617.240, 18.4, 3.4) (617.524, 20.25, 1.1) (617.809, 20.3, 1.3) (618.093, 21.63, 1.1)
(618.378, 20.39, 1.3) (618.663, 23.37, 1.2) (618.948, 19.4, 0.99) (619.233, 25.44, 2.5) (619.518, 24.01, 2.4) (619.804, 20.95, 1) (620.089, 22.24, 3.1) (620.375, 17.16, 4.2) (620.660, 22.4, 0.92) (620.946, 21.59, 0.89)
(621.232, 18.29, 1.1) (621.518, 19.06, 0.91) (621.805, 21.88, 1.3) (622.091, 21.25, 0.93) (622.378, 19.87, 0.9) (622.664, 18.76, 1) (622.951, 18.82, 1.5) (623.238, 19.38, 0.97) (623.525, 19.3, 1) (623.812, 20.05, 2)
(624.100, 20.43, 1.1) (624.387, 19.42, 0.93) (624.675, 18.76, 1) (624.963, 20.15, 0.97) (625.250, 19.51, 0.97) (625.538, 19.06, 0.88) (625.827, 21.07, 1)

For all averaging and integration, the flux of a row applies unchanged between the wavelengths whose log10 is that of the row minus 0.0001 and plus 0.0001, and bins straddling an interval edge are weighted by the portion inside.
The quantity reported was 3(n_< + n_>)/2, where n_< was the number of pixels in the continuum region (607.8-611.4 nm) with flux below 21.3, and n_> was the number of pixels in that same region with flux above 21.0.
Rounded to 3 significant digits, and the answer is 19.5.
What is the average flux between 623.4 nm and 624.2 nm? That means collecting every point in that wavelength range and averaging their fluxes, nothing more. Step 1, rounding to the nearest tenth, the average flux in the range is 19.9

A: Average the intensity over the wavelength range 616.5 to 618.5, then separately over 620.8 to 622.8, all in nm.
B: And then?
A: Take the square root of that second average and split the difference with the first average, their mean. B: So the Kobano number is 12.6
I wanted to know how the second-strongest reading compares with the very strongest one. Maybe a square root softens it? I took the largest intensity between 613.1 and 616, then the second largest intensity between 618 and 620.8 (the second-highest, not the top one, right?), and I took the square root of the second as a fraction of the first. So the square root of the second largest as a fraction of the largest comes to 0.90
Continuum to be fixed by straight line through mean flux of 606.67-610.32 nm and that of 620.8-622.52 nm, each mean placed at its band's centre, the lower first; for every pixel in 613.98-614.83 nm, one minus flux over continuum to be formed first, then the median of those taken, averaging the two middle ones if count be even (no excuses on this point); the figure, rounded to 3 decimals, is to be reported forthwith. -0.197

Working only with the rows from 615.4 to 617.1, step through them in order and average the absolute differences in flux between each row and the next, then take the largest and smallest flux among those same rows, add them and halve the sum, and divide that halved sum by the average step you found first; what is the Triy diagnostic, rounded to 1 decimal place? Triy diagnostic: 8.1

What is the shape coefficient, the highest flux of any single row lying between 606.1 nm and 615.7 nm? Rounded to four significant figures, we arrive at 34.71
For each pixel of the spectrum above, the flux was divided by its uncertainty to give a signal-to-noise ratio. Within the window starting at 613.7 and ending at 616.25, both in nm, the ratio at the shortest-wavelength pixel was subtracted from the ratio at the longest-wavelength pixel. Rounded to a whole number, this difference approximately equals -15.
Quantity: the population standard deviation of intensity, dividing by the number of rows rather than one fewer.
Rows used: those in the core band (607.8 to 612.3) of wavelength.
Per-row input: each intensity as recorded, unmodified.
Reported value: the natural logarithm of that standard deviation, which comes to 1.5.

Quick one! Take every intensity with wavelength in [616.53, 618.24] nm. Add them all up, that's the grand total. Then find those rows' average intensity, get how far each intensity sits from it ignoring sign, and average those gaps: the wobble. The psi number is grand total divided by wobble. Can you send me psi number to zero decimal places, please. 121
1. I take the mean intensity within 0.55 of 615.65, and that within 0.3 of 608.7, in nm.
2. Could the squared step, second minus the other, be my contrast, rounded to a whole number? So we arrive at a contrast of 0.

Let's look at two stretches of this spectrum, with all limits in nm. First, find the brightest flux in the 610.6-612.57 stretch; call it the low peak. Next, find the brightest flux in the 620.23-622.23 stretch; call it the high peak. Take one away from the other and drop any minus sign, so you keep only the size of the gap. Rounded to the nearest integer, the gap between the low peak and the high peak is 11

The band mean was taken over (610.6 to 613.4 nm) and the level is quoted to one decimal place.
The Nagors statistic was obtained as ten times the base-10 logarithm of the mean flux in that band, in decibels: 13.5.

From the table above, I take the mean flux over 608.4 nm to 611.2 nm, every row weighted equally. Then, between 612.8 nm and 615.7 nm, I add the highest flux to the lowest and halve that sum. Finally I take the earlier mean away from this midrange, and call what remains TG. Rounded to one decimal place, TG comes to 1.9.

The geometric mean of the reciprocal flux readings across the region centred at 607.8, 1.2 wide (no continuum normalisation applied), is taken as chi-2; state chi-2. 0.040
